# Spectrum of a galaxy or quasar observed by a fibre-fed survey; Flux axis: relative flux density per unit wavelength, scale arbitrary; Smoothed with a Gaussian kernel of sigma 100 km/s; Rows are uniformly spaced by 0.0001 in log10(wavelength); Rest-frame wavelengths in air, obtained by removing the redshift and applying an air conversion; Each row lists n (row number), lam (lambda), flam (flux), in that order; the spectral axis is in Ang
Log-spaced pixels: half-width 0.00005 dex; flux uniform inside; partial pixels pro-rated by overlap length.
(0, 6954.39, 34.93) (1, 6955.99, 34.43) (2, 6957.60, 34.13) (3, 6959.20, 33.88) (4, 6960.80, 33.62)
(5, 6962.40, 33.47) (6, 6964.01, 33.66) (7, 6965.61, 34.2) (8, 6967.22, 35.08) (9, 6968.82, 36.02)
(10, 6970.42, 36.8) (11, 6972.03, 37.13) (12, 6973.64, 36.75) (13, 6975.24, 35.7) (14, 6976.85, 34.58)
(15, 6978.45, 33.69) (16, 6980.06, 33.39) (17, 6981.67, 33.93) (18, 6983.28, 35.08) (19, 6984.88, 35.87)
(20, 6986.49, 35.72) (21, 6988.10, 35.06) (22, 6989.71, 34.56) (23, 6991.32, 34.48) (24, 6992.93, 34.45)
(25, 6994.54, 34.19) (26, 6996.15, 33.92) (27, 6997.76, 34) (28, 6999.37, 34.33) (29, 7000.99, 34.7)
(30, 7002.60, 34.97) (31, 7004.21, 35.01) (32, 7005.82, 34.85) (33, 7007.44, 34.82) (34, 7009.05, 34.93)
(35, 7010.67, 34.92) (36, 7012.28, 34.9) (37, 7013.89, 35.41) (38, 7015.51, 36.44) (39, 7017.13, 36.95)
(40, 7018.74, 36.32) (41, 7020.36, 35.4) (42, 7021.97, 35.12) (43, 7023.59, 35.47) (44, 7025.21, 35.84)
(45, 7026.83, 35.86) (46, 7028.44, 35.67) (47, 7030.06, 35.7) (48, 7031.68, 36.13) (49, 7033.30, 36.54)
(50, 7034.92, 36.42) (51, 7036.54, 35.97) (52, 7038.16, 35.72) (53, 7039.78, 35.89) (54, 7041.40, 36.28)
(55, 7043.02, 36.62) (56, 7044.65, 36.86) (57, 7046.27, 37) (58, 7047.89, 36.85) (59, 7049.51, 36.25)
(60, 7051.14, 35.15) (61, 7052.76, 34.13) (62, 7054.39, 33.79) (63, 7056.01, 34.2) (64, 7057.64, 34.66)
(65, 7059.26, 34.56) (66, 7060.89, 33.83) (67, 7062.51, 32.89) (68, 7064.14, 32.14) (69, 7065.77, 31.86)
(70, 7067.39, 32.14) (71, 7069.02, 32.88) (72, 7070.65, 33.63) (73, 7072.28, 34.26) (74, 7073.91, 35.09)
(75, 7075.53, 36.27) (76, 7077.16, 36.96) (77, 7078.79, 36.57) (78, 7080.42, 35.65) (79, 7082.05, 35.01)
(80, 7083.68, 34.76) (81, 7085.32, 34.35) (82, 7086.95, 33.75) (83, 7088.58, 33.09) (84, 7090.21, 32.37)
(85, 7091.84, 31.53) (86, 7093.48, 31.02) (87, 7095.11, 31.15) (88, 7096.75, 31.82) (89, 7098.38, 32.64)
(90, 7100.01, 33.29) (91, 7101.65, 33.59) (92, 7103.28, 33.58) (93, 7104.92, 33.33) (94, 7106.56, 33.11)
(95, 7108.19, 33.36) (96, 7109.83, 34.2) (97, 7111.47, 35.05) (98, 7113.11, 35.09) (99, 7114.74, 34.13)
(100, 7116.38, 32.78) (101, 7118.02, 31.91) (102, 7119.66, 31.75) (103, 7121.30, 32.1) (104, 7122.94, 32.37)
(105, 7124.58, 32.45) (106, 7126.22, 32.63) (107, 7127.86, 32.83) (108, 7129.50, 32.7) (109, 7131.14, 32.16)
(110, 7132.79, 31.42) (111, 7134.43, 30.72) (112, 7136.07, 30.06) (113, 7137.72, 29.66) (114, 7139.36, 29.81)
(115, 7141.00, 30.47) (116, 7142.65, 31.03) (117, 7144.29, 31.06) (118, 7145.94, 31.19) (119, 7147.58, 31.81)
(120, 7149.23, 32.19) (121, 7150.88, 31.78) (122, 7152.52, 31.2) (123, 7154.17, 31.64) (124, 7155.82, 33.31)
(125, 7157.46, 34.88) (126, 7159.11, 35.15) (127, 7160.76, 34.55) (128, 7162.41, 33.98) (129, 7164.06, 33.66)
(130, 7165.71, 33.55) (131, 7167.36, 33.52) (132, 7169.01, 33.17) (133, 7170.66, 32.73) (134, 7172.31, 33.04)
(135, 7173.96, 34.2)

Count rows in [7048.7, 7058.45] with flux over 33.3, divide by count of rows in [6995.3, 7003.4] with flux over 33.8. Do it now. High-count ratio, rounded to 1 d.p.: 1.2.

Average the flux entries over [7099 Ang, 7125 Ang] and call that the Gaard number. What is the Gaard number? 33.3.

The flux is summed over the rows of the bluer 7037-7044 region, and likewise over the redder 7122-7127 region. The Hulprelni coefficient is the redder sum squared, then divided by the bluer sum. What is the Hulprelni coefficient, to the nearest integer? 66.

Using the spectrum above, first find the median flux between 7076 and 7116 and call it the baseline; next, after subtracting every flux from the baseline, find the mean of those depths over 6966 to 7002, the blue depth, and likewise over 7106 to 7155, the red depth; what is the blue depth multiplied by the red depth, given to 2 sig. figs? -2.1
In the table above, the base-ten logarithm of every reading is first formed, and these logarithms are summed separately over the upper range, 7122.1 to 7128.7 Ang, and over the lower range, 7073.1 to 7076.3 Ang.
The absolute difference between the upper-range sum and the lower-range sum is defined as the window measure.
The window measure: 2.9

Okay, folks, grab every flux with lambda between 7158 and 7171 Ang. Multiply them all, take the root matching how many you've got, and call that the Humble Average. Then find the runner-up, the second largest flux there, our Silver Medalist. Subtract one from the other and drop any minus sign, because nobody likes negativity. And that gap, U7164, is 0.8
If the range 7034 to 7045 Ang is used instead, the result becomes 0.4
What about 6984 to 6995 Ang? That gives 0.8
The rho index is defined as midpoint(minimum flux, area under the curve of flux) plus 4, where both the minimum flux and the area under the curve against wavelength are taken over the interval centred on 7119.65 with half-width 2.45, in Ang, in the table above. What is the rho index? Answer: 98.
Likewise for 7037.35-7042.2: 109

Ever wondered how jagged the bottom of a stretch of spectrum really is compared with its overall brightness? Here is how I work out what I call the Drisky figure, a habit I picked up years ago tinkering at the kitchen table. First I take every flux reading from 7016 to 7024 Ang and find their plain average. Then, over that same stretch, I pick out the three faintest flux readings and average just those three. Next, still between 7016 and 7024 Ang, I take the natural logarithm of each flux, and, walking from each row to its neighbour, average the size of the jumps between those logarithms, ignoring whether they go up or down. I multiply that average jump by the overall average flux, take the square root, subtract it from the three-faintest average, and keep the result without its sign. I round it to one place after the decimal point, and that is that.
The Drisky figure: 34.6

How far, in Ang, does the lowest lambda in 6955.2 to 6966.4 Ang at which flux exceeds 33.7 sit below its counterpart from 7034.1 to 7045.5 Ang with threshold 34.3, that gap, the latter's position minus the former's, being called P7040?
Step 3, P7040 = 78.9 Ang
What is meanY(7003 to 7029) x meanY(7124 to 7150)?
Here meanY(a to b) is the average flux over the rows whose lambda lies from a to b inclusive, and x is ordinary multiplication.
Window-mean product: 1114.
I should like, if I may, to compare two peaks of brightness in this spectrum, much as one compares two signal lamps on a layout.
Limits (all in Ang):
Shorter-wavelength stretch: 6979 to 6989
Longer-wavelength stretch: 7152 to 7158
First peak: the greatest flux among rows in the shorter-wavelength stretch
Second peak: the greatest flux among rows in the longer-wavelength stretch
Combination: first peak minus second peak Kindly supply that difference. 1.0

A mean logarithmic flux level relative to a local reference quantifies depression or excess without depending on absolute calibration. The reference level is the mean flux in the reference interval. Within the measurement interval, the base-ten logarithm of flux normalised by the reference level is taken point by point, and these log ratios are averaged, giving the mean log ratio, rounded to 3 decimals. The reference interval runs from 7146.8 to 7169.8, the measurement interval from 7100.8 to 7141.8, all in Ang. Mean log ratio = -0.010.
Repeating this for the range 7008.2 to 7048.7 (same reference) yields 0.035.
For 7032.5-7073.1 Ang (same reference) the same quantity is 0.021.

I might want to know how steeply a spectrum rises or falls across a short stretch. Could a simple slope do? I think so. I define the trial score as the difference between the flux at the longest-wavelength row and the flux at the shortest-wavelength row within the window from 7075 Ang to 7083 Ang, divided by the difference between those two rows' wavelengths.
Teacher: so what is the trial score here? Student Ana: -0.19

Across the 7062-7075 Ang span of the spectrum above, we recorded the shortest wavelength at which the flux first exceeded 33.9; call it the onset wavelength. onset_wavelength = 7072.28 Ang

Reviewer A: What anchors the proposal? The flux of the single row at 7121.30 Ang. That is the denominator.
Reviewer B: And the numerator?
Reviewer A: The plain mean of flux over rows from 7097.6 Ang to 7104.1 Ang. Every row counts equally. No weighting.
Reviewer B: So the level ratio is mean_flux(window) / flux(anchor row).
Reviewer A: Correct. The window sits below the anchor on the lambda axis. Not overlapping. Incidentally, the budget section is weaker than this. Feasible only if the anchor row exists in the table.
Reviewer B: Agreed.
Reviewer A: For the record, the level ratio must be 1.04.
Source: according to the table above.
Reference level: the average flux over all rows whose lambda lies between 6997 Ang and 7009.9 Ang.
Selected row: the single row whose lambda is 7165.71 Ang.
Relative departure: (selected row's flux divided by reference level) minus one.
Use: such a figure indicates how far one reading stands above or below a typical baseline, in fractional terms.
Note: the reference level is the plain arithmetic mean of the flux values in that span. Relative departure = -0.03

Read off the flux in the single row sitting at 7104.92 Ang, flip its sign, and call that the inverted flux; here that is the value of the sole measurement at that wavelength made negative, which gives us -33.3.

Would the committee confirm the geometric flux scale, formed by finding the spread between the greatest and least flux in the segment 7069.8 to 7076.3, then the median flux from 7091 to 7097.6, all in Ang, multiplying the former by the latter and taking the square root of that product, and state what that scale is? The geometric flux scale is 9.1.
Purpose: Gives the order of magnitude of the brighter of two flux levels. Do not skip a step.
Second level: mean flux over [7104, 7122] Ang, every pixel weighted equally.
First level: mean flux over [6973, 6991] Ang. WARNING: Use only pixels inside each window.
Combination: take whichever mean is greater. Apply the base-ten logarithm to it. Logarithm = 1.54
